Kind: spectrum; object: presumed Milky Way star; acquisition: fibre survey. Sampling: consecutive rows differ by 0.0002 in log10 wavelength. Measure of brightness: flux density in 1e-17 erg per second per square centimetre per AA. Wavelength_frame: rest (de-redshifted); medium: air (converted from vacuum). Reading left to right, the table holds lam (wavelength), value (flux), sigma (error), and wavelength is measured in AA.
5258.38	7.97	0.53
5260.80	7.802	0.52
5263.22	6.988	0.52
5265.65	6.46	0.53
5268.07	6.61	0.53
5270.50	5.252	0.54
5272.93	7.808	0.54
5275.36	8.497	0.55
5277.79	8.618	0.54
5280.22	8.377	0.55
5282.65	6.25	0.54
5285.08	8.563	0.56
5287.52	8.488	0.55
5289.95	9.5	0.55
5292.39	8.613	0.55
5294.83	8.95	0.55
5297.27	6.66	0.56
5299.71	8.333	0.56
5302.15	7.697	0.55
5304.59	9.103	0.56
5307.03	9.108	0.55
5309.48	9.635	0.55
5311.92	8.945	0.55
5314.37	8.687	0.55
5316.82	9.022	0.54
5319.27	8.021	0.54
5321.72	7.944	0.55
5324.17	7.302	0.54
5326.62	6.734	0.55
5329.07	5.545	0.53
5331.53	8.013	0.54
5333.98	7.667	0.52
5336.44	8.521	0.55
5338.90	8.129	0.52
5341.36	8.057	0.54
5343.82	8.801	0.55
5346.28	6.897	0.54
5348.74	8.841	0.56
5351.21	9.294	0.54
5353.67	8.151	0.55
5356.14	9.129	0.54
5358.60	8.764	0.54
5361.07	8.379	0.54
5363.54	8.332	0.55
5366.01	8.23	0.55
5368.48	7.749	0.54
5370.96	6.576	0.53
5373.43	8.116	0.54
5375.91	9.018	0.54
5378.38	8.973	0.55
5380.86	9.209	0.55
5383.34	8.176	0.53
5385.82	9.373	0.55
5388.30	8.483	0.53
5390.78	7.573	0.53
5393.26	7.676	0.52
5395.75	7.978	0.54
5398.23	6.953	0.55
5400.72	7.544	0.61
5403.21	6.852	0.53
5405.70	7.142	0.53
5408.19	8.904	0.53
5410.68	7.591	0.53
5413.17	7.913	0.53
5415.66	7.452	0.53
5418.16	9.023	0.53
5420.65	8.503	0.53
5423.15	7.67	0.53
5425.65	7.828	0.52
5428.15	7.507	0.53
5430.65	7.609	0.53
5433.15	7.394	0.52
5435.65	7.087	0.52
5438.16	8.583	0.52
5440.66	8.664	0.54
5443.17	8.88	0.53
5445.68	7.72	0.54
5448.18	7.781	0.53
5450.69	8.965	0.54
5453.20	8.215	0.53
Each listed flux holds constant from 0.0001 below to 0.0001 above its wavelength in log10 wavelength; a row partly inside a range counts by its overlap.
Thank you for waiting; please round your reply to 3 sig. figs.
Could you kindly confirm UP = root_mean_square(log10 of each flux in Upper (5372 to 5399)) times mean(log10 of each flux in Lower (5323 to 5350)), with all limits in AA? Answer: 0.811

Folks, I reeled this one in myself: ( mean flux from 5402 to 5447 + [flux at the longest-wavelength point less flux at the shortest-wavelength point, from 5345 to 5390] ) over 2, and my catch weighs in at 4.7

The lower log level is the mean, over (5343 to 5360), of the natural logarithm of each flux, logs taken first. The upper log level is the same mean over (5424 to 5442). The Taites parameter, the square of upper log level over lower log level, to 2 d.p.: 0.92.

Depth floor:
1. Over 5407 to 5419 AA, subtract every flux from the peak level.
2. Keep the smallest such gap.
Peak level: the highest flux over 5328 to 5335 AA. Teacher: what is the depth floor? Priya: -1.01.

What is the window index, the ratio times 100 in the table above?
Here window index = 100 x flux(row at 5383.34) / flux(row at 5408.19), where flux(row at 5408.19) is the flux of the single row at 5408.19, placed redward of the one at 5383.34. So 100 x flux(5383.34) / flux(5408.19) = 92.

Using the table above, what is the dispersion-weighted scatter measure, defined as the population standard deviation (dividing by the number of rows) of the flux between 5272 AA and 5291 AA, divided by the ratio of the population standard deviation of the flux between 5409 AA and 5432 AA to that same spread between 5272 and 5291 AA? 1.54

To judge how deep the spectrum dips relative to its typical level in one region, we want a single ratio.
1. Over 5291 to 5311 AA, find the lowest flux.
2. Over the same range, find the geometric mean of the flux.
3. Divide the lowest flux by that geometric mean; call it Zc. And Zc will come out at 0.79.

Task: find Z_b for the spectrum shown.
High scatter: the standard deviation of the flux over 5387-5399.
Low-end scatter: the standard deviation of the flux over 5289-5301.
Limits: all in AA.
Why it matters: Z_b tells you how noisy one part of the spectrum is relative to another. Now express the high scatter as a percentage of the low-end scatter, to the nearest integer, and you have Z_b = 52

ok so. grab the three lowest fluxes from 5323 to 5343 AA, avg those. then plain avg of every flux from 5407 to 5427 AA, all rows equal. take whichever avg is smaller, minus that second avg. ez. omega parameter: -1.58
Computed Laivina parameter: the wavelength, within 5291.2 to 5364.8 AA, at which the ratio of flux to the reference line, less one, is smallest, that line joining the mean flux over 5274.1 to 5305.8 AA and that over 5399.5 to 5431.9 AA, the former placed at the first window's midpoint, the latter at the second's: 5329.07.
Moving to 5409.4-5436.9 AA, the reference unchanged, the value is 5435.65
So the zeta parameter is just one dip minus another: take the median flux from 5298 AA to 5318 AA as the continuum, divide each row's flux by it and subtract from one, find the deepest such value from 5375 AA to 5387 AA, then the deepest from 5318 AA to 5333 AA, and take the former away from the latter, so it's 0.29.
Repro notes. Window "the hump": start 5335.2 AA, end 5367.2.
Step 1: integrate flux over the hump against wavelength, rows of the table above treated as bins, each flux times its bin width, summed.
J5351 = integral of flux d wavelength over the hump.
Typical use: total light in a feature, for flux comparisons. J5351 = 270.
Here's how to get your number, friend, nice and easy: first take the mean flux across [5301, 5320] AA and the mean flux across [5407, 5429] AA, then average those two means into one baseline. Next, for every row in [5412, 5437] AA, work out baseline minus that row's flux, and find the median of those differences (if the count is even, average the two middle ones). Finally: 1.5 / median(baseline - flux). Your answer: 1.9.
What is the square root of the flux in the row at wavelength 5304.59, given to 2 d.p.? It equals 3.02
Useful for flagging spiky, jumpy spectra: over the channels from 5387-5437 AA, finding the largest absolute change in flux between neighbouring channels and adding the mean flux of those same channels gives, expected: 9.5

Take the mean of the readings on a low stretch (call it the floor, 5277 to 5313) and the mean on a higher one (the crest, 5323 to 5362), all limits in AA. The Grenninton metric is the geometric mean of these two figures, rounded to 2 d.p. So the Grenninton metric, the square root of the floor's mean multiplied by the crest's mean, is 8.23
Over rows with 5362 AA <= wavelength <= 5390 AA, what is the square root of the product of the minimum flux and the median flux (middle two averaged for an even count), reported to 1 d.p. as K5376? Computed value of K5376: 7.4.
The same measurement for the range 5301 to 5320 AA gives 8.3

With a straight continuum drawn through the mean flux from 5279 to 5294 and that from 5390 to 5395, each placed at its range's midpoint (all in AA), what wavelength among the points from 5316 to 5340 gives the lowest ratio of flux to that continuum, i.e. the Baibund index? 5329.07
